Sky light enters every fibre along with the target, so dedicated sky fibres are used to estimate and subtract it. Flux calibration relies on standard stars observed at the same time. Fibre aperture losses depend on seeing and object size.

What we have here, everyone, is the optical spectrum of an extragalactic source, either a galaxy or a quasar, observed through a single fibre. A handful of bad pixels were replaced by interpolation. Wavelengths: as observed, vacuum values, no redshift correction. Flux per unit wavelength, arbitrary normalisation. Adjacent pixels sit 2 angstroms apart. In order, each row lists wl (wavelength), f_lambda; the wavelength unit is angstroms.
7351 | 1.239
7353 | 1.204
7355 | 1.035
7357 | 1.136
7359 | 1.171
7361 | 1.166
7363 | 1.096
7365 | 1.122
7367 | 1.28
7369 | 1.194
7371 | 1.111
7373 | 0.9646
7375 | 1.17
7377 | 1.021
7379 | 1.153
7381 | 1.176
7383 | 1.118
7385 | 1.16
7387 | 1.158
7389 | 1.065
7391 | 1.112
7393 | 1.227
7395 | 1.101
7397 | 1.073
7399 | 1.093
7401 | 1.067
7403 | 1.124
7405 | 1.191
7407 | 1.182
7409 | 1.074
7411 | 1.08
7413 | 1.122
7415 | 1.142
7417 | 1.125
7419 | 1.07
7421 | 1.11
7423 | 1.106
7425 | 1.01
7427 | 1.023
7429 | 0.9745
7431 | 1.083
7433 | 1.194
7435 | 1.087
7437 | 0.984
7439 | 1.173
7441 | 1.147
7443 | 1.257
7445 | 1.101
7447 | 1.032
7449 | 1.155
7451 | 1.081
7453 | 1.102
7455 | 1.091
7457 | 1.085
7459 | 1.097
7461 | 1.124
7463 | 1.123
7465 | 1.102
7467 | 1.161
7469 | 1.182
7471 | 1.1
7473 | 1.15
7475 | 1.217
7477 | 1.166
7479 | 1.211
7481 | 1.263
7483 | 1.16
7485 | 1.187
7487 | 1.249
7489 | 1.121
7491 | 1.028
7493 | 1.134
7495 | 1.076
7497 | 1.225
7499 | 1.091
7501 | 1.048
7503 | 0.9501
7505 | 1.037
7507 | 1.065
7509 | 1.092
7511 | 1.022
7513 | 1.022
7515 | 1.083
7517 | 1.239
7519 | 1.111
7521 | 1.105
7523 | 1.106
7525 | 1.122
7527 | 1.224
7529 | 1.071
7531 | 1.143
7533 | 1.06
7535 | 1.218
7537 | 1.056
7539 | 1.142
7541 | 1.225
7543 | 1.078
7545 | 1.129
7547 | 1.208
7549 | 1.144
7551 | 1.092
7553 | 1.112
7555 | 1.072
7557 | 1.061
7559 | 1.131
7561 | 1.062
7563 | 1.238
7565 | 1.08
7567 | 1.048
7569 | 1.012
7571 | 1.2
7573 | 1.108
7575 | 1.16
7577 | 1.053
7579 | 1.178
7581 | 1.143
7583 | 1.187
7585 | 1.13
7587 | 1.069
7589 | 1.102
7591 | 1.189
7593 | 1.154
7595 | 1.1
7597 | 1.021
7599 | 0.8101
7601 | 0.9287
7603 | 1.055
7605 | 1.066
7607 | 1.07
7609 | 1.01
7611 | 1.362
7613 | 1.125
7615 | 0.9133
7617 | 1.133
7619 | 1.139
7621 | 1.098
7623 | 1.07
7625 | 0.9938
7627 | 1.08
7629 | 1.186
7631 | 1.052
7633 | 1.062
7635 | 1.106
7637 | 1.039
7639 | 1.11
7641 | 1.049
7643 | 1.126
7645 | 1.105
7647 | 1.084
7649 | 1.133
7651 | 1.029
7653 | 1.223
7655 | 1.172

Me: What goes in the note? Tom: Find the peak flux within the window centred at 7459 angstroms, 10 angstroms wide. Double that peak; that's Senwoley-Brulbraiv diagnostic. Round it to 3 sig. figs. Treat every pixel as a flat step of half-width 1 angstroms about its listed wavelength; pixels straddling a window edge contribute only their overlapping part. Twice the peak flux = 2.25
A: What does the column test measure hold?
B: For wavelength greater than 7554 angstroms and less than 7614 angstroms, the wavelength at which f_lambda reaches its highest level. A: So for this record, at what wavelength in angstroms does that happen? 7611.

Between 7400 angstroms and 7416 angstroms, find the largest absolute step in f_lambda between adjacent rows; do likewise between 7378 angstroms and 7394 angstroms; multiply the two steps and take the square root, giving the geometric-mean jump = 0.111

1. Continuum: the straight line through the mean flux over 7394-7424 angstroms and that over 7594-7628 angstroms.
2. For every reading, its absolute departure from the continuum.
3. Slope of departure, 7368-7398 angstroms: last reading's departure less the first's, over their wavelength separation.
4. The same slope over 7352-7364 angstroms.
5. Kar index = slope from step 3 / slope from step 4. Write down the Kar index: 0.22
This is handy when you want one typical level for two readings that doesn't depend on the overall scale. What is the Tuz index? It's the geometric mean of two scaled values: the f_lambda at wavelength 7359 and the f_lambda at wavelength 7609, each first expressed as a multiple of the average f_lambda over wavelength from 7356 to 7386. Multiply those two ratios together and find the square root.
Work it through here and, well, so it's 0.957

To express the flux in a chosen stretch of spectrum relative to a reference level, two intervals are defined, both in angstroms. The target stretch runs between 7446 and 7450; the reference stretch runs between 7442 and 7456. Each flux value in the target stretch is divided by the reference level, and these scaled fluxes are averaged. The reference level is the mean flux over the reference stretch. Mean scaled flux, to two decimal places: 0.98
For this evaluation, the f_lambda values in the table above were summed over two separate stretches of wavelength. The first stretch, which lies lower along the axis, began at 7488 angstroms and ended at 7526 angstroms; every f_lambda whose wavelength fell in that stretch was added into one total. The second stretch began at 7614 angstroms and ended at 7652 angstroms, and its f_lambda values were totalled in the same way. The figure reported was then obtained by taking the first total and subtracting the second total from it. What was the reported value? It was 0.2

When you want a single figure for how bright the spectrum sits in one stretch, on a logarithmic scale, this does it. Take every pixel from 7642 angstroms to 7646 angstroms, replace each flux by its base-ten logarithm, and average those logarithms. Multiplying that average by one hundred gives 4.7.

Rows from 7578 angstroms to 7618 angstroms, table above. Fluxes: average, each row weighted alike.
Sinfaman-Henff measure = 1.09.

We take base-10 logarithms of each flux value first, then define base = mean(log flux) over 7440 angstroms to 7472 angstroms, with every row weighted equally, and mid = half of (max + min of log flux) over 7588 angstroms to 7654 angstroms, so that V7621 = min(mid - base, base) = -0.028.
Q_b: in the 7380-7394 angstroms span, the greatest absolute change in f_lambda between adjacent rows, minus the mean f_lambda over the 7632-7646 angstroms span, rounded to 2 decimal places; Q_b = -0.97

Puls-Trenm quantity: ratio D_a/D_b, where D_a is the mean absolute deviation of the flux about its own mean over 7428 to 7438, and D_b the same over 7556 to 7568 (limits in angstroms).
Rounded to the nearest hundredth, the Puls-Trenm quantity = 1.26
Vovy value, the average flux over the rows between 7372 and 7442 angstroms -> 1.10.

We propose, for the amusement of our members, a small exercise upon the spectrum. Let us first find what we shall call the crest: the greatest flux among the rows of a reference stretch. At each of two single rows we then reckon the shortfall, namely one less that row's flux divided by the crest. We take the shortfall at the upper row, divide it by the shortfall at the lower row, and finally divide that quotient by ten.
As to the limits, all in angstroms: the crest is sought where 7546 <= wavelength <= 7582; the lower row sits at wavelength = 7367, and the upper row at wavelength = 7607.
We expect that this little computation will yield -0.40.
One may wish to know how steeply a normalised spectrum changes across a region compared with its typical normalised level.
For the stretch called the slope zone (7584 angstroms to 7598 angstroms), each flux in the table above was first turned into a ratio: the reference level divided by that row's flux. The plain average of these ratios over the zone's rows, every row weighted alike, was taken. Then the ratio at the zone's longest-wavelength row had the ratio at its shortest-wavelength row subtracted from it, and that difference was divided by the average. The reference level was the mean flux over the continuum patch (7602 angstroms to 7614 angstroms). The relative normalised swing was 0.10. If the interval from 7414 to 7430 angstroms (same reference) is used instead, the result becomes 0.16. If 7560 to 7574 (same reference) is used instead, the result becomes -0.04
